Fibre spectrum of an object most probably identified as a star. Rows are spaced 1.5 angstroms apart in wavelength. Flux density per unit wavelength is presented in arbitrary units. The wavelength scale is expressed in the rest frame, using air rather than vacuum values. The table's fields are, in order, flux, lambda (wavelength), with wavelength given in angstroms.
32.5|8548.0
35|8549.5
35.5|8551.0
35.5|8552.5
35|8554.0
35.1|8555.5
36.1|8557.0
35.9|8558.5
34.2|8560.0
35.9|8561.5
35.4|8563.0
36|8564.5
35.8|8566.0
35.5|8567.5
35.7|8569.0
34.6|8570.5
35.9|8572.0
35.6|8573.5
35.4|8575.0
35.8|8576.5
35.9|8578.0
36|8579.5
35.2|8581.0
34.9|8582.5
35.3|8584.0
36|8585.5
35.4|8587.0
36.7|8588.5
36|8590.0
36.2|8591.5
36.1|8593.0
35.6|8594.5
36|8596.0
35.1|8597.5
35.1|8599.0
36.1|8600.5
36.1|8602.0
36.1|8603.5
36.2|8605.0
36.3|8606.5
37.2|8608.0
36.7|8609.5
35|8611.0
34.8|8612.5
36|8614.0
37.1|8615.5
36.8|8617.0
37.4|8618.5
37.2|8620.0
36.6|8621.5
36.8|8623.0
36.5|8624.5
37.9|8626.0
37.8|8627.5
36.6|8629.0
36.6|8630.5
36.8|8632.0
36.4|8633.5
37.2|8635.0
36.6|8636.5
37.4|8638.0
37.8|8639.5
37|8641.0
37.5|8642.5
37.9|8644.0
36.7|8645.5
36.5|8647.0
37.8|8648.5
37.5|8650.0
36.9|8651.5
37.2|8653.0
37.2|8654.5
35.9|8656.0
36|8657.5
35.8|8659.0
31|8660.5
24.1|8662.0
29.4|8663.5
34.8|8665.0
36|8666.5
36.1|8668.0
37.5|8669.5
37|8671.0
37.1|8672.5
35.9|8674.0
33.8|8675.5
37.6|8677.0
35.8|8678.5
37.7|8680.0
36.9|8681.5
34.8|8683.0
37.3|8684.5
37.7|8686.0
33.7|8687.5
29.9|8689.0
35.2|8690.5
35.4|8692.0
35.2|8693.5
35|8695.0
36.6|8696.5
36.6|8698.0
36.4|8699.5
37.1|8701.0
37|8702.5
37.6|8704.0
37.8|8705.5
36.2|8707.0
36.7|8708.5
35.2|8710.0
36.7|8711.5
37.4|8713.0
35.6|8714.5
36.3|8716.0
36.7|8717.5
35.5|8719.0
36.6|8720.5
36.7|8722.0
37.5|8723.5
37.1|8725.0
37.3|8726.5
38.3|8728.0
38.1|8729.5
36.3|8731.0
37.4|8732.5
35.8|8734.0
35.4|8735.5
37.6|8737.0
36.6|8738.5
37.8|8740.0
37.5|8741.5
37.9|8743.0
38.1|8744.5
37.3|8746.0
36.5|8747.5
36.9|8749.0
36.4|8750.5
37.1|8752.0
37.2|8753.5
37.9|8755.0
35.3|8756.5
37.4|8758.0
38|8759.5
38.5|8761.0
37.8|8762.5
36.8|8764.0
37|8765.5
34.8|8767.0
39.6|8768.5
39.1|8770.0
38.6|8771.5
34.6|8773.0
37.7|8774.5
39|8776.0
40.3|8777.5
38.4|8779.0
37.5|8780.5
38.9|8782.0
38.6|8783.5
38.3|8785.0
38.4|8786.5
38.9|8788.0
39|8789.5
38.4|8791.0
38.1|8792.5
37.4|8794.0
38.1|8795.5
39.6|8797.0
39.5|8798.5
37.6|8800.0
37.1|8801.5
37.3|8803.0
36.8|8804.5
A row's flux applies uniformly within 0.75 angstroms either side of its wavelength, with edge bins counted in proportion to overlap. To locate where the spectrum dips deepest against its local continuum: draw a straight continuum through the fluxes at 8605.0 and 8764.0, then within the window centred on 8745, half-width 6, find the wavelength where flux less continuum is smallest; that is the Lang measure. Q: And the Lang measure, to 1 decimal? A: 8750.5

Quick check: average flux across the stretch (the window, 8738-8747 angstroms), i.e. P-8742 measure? 37.5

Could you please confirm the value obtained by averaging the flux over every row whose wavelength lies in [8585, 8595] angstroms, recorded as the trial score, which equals 36.0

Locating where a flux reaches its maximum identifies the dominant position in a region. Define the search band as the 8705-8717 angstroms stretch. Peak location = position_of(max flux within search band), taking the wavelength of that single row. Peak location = 8705.5 angstroms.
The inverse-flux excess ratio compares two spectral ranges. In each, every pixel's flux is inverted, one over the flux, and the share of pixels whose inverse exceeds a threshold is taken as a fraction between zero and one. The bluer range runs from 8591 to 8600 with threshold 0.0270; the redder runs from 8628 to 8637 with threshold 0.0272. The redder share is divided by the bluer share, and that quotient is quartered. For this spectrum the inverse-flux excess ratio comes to 0.17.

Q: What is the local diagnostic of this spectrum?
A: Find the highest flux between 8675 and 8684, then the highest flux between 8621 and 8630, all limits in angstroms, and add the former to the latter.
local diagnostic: 75.6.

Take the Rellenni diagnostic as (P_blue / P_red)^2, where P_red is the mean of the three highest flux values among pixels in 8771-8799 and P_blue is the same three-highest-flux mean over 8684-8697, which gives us 0.874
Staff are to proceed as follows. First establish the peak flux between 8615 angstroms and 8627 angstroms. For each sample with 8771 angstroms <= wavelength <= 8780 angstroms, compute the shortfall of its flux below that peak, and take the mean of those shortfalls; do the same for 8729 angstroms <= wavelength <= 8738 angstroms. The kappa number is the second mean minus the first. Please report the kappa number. 1.3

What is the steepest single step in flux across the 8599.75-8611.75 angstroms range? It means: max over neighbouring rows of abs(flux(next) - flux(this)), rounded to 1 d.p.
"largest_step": 1.7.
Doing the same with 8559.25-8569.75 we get 1.7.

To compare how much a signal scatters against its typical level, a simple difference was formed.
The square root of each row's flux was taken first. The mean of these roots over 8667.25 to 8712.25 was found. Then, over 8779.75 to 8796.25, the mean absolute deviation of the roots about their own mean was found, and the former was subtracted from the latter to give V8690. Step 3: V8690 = -5.98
